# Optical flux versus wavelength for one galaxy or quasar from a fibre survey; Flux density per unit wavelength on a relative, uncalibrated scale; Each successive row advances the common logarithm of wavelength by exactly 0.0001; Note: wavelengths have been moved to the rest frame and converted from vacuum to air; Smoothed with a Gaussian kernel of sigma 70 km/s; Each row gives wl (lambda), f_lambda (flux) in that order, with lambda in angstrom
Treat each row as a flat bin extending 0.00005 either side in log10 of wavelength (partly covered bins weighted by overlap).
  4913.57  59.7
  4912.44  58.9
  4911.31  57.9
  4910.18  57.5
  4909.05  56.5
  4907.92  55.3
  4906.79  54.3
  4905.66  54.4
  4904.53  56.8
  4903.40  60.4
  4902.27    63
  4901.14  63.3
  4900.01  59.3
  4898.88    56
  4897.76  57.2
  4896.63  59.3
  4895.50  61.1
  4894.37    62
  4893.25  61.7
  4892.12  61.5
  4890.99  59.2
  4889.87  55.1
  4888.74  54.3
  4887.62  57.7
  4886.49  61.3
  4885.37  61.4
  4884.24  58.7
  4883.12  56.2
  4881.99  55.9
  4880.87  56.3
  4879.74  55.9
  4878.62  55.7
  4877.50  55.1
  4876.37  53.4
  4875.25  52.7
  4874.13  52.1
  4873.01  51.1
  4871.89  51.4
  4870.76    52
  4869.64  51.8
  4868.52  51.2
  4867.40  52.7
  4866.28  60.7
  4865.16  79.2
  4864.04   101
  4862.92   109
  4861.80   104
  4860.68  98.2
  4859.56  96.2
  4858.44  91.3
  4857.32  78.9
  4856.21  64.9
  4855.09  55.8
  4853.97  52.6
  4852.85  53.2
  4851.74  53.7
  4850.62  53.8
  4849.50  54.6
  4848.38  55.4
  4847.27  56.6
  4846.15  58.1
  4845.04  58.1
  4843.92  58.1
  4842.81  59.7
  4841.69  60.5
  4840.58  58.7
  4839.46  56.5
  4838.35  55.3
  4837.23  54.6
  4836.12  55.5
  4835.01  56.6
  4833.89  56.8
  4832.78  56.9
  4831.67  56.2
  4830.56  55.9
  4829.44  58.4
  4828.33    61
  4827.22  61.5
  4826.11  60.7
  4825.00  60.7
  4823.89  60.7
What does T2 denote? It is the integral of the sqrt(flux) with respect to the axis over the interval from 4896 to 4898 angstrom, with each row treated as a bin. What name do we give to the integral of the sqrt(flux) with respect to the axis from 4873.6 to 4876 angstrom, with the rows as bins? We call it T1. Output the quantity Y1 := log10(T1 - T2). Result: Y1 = 0.3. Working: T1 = 17.4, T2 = 15.3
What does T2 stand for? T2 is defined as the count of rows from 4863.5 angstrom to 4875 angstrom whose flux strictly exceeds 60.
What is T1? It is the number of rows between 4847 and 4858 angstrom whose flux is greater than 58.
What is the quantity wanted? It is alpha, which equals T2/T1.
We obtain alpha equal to 1.5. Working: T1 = 2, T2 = 3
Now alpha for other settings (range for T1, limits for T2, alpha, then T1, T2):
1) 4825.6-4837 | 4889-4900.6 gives 1.0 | 4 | 4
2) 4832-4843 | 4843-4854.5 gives 0.0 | 3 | 0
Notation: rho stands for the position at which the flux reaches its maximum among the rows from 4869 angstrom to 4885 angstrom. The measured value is 4884.24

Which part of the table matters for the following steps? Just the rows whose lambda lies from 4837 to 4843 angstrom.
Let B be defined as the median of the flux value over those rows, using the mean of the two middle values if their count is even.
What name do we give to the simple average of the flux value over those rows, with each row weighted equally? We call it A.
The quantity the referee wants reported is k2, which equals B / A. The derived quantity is 1.00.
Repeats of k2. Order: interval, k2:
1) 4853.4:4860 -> 0.98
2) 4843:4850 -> 1.01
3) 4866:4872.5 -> 0.97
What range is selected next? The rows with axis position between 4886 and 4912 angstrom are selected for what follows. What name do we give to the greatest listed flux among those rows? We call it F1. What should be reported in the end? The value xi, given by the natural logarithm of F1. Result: 4.1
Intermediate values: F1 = 63.3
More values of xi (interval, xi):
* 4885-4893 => 4.1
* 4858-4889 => 4.7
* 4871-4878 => 4.0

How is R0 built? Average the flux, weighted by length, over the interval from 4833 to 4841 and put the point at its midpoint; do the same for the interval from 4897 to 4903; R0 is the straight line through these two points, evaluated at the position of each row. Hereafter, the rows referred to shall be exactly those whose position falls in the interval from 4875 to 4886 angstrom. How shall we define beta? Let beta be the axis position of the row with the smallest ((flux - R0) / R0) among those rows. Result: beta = 4875.25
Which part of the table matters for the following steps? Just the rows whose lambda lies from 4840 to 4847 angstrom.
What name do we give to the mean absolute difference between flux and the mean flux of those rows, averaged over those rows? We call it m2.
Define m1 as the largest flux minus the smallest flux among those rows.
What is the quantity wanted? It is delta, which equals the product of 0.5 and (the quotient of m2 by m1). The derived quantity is 0.17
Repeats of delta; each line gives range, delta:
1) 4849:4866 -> 0.17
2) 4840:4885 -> 0.11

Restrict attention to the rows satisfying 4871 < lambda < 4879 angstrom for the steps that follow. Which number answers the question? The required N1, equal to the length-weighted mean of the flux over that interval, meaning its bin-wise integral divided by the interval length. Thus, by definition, 53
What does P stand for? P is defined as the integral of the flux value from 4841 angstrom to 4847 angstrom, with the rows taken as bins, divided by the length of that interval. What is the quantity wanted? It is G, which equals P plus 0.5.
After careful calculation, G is 59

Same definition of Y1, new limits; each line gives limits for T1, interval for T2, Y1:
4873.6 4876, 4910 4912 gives 0.3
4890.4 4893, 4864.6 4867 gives -0.5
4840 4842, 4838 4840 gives -0.4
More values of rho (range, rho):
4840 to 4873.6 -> 4862.92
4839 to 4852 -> 4841.69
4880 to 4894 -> 4893.25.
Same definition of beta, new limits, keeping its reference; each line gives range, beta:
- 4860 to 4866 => 4865.16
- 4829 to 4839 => 4837.23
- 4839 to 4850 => 4849.50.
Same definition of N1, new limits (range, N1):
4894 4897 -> 61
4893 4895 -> 62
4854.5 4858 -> 67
